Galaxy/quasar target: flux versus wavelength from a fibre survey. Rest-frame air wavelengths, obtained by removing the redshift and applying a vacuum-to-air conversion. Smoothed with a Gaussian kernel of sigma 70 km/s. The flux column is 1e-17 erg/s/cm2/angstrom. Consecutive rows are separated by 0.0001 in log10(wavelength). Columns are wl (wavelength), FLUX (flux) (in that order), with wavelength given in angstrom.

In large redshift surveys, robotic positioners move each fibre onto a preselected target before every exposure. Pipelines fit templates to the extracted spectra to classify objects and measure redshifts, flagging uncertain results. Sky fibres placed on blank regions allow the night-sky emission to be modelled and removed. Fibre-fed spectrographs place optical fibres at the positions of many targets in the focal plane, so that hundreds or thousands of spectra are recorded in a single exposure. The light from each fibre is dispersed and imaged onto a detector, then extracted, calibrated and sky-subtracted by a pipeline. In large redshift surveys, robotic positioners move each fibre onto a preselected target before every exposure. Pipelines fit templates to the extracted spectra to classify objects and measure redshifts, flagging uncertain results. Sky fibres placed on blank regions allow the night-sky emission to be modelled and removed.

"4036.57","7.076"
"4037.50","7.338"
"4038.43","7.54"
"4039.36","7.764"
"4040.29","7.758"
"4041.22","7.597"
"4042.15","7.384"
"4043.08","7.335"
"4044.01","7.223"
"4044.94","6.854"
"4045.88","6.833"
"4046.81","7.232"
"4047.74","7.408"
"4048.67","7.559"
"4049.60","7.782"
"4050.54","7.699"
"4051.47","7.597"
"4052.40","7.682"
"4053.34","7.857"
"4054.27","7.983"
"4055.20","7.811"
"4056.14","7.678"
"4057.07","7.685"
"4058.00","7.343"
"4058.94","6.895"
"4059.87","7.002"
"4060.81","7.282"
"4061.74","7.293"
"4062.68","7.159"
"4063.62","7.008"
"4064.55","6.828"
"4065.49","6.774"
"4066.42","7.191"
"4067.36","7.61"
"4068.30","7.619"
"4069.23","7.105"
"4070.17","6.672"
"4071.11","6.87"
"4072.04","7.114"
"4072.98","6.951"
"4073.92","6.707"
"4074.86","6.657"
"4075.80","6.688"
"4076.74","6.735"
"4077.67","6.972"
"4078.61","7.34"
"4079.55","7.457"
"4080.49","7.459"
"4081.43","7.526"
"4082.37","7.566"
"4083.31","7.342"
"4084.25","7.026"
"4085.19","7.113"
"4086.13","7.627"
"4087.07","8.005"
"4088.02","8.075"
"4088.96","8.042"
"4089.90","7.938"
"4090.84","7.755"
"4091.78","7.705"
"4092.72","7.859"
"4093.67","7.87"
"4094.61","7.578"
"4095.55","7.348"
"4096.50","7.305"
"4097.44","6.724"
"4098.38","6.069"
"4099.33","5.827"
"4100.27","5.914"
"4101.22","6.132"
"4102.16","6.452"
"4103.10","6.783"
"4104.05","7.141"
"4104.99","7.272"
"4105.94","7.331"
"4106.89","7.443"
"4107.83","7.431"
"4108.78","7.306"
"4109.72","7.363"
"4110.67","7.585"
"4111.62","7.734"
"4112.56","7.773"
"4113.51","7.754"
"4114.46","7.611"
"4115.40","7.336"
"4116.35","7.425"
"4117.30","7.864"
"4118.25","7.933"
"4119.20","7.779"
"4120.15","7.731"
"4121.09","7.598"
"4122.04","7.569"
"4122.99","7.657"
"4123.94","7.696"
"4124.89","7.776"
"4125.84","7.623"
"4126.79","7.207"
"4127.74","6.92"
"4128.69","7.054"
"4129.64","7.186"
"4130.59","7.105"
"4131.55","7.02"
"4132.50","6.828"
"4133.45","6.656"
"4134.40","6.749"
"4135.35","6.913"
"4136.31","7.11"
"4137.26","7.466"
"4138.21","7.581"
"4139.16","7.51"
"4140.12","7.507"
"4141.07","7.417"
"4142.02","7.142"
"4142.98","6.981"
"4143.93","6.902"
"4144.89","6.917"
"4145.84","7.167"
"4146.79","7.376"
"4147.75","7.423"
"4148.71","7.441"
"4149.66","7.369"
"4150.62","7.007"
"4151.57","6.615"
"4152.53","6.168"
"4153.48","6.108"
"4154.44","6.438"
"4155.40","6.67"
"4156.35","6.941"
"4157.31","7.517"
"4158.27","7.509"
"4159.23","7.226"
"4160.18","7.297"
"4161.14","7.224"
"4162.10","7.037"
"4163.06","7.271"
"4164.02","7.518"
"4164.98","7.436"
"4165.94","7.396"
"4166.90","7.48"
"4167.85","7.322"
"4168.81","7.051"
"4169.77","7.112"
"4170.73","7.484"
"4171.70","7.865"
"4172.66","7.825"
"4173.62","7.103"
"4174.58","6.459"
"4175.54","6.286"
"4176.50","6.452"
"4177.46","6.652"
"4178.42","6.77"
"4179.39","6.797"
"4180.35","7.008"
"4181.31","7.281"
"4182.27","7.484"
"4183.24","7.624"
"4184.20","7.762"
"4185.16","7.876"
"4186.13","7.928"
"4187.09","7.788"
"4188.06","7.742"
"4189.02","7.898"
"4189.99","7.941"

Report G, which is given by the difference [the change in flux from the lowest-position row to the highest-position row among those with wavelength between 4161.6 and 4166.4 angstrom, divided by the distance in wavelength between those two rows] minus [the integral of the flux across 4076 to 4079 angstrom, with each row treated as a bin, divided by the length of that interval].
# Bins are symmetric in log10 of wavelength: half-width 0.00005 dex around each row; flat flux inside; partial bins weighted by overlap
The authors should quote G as -6.90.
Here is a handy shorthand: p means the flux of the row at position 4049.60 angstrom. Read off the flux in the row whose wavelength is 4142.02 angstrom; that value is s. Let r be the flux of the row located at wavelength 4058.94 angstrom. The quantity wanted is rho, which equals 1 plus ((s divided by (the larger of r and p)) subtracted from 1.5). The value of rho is 1.58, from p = 7.782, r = 6.895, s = 7.142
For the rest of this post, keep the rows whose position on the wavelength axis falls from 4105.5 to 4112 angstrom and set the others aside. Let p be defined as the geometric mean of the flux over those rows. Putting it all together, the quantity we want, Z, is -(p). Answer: -7.45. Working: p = 7.5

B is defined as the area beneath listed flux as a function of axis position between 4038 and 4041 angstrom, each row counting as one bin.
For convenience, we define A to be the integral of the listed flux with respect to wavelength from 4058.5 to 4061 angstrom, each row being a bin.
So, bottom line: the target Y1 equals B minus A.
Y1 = 5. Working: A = 18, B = 23.0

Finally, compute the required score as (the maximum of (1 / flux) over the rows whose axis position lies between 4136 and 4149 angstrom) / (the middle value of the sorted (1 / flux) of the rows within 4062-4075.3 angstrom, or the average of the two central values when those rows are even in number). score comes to 1.01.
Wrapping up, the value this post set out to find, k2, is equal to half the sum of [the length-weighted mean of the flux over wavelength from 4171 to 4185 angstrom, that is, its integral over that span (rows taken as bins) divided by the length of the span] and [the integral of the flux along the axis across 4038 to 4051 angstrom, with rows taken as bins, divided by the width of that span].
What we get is 7.27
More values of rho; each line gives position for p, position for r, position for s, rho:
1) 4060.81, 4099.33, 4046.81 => 1.51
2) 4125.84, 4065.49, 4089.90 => 1.46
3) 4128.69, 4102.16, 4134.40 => 1.54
